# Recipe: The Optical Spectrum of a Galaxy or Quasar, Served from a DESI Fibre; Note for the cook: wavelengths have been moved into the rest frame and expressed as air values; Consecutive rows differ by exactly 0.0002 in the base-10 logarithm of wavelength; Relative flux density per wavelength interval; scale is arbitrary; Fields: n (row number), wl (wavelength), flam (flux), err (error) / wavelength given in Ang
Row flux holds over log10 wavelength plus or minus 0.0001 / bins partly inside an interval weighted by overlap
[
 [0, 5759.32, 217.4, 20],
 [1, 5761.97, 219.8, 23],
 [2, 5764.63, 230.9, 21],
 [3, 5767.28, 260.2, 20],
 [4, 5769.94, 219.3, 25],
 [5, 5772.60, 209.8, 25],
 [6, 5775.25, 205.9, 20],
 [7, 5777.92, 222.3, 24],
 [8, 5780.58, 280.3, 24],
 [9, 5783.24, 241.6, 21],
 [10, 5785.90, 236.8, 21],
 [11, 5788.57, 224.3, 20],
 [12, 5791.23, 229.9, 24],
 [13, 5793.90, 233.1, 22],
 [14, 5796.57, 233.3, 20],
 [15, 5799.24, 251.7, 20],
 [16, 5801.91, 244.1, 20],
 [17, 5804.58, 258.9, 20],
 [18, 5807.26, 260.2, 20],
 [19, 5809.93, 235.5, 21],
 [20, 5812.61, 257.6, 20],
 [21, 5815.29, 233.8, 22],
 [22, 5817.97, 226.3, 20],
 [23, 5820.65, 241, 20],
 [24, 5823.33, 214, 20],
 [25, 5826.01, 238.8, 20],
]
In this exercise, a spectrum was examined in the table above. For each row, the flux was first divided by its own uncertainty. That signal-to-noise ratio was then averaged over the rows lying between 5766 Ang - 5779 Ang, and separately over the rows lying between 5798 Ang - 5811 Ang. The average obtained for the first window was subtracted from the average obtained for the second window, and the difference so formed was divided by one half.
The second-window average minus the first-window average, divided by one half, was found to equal 4.9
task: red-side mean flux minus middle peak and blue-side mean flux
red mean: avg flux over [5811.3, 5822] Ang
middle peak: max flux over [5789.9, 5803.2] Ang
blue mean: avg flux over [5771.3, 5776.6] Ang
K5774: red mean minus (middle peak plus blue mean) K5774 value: -220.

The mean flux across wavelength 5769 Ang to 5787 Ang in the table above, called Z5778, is 231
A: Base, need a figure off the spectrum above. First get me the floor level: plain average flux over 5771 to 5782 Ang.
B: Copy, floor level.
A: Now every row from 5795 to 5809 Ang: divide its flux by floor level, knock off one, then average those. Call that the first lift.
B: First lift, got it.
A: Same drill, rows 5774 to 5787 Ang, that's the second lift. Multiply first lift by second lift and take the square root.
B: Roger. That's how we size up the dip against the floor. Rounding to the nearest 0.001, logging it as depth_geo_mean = 0.055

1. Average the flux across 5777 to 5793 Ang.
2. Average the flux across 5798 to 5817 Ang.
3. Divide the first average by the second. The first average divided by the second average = 0.96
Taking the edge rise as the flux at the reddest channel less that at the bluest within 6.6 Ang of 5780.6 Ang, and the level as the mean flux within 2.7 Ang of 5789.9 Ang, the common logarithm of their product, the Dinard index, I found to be 3.8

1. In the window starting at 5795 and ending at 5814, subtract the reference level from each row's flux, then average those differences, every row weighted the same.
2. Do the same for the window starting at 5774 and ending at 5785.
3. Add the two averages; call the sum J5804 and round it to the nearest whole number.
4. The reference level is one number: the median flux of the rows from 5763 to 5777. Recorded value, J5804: 48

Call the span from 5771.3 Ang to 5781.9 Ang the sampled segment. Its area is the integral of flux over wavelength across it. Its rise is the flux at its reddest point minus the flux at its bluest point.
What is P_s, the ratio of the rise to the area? 0.029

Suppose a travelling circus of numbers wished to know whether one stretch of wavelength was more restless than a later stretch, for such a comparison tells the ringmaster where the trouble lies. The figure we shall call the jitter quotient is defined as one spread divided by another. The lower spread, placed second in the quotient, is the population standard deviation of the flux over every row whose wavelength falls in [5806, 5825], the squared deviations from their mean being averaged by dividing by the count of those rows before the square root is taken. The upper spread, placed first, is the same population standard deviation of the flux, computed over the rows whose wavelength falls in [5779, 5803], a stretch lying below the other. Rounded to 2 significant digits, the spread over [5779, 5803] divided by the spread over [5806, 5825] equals 1.0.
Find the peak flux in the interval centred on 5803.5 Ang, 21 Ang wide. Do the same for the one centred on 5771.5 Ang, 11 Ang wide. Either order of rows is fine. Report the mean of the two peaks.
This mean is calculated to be 260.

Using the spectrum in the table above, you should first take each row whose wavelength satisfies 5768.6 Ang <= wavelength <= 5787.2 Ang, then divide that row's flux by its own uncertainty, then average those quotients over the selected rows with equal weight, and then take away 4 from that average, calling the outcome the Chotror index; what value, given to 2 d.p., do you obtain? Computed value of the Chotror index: 6.17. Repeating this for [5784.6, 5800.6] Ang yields 7.15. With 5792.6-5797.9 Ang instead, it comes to 7.13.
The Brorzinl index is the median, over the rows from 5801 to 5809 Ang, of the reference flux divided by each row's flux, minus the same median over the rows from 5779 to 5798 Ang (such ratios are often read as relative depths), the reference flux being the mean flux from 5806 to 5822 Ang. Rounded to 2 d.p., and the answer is -0.10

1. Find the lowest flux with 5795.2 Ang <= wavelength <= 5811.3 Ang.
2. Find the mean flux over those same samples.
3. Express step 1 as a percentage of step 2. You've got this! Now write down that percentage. 94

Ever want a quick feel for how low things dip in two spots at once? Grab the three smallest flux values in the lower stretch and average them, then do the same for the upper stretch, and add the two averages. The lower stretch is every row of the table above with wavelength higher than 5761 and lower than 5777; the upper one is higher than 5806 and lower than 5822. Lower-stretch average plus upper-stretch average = 443.5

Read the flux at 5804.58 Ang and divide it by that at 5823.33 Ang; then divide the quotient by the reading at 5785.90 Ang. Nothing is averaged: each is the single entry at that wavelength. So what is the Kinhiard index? 0.0051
